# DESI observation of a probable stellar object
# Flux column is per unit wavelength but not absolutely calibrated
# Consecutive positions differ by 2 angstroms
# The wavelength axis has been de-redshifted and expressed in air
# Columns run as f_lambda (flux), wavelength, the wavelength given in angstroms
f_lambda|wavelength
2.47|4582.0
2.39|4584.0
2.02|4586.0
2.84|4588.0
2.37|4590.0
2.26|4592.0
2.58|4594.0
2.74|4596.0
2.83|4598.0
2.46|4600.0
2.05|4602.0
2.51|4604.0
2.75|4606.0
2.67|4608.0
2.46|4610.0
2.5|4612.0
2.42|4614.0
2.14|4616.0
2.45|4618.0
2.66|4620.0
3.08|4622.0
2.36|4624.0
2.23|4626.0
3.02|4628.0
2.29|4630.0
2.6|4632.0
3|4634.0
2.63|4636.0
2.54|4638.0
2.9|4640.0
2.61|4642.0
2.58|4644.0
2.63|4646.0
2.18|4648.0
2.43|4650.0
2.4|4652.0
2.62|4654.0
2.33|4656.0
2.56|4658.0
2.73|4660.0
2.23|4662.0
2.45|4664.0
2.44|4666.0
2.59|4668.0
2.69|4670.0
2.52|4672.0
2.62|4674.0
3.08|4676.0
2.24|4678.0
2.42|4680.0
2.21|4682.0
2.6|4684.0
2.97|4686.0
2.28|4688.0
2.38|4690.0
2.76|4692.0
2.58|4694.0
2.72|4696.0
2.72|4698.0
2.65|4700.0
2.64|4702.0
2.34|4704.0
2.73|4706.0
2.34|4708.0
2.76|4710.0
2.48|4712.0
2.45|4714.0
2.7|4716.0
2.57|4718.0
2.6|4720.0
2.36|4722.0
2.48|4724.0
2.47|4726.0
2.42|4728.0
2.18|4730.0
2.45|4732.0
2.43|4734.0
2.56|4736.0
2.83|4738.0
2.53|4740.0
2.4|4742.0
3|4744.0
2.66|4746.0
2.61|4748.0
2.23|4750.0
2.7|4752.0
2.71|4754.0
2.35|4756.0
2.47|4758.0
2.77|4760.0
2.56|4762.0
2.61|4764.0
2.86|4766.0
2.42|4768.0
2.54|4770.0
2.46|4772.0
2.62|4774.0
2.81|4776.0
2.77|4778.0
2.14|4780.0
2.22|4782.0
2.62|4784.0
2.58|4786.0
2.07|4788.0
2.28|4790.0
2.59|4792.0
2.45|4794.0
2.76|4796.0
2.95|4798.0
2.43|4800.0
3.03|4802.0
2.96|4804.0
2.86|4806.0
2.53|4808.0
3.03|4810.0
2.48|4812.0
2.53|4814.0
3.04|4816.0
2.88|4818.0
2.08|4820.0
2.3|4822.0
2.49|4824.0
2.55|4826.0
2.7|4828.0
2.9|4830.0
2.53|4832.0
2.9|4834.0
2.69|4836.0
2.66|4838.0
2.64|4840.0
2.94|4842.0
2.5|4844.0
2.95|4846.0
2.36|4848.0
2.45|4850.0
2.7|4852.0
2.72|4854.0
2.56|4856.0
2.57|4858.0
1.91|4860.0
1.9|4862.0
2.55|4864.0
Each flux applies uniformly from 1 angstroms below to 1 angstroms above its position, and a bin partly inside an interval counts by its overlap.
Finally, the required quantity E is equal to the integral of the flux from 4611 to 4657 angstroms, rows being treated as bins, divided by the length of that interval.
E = 2.55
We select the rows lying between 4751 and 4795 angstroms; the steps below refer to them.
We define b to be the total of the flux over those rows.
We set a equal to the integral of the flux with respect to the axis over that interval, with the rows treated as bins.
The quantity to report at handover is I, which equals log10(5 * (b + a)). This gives 2.92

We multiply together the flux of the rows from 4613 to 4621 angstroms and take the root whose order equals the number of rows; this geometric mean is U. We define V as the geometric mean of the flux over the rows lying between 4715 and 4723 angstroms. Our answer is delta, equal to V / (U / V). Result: 2.71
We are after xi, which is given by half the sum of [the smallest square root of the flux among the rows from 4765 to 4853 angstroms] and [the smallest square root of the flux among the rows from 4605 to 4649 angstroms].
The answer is 1.45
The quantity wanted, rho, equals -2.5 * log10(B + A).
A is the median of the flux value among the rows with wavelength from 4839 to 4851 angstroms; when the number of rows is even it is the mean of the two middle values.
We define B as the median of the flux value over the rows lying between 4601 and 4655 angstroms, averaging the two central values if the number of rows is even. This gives -1.77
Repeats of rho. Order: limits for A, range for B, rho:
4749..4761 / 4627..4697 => -1.78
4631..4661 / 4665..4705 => -1.79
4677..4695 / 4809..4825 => -1.73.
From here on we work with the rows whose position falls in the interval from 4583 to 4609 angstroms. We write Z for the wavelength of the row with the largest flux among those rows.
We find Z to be 4588.0 angstroms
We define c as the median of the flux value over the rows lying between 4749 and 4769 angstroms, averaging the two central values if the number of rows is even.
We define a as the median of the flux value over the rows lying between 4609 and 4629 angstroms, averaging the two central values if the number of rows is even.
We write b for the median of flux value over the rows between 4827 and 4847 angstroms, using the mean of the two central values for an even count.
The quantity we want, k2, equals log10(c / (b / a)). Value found 0.372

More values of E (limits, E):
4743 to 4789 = 2.56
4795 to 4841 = 2.69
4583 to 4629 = 2.51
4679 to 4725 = 2.55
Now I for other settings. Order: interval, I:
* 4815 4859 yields 2.94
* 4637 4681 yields 2.92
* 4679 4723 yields 2.93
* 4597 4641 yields 2.93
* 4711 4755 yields 2.92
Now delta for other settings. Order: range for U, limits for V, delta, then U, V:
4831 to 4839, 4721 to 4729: 2.20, 2.69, 2.43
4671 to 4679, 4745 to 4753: 2.49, 2.60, 2.54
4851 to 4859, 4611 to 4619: 2.14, 2.64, 2.37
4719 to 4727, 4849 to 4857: 2.74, 2.48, 2.61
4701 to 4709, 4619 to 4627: 2.62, 2.51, 2.56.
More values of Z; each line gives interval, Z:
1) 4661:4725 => 4676.0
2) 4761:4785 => 4766.0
